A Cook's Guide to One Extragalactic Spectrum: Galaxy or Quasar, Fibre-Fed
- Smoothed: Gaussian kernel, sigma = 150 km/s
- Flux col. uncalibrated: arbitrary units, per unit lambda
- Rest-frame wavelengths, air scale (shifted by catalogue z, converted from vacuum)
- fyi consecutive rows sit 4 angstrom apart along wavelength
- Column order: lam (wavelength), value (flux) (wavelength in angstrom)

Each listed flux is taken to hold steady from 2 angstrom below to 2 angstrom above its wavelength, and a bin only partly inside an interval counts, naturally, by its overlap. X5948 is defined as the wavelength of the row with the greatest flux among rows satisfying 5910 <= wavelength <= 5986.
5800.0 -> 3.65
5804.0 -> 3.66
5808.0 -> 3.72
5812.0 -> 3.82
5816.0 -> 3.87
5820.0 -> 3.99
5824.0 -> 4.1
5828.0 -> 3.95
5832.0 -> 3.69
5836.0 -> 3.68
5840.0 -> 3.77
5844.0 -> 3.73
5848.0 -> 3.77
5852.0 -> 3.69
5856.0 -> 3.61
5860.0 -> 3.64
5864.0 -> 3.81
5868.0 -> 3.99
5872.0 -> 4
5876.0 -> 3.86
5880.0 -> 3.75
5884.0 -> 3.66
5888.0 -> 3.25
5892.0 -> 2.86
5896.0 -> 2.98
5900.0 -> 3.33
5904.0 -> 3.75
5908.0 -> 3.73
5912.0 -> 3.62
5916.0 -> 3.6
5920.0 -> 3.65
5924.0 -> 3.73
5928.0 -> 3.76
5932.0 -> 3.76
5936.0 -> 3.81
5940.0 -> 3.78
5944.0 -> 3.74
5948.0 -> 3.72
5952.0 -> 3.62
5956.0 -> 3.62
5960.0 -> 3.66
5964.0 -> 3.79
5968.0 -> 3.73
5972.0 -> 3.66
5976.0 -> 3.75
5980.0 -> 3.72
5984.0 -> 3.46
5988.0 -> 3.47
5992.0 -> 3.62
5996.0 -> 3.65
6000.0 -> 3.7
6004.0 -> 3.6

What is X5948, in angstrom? 5936.0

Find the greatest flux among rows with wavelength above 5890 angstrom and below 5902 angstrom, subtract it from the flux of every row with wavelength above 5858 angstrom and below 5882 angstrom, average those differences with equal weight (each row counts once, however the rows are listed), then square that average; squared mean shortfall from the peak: 0.26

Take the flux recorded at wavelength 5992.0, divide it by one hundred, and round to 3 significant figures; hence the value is 0.0362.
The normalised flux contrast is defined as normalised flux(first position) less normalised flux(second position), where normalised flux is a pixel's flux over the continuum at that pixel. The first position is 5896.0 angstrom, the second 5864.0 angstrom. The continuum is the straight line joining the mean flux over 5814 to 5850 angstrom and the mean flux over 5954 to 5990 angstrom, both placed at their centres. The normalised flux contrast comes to -0.21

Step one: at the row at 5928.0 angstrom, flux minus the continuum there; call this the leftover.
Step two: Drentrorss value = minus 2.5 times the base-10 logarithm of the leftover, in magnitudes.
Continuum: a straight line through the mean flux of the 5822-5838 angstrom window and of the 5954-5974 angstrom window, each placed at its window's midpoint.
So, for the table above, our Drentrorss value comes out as 4.0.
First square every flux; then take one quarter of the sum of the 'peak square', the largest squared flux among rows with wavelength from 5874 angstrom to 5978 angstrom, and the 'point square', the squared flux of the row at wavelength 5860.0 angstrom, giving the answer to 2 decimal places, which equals 7.04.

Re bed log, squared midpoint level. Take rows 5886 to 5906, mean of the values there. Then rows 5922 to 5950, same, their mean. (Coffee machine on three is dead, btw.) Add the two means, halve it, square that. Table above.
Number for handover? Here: 12.2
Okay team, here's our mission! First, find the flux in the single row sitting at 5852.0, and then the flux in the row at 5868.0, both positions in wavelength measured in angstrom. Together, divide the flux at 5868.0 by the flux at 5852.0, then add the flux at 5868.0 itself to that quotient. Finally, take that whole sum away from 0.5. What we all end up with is -4.57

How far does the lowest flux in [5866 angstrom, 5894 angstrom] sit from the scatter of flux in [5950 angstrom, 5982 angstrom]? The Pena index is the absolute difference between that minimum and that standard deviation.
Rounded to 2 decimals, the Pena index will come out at 2.80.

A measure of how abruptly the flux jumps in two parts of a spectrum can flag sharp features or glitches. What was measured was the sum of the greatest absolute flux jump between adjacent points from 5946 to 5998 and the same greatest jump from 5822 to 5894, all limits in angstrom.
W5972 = 0.670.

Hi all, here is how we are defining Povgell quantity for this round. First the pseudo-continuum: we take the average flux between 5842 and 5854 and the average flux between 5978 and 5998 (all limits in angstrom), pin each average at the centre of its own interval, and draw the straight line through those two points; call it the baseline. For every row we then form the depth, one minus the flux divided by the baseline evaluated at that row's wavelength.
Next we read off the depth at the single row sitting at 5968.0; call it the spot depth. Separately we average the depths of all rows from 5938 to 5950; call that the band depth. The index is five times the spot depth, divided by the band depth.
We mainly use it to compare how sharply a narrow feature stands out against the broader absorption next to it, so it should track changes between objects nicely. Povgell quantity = 5.4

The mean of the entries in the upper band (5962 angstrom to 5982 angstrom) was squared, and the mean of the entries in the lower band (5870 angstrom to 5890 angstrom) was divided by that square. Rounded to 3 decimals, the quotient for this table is 0.266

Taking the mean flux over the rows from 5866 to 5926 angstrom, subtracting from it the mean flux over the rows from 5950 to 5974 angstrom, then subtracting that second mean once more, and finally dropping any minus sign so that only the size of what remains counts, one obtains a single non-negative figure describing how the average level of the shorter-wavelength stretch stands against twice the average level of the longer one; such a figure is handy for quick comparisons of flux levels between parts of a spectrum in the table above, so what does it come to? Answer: 3.78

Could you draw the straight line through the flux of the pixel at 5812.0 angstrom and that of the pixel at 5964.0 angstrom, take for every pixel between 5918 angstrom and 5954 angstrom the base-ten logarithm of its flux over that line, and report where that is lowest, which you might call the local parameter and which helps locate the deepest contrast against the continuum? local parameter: 5952.0 angstrom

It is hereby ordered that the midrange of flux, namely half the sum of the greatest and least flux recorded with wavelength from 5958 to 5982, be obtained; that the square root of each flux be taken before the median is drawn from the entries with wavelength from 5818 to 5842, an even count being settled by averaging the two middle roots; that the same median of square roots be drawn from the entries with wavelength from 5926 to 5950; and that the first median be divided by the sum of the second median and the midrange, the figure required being 0.347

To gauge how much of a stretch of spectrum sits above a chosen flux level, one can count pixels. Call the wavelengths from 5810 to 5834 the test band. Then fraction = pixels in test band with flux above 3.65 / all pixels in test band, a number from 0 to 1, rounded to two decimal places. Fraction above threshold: 1.00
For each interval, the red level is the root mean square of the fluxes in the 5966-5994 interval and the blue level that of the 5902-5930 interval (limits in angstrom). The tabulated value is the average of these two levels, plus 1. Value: 4.662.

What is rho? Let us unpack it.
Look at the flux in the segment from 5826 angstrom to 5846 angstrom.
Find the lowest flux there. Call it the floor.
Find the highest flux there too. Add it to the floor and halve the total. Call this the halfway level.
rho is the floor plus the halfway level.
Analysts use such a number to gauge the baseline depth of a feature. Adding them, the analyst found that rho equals 7.5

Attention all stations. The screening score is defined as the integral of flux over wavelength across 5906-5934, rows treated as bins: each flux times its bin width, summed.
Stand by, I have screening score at 103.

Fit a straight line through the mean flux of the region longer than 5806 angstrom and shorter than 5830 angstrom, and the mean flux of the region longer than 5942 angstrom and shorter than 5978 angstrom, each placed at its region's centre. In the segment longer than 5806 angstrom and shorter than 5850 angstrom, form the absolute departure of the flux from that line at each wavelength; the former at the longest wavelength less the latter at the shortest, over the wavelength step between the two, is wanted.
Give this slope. -0.0027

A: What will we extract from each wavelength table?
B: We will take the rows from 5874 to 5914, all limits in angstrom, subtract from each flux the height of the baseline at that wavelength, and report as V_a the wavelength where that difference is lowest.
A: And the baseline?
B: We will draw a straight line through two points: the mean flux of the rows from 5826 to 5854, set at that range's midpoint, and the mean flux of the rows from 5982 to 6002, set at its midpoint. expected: 5892.0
